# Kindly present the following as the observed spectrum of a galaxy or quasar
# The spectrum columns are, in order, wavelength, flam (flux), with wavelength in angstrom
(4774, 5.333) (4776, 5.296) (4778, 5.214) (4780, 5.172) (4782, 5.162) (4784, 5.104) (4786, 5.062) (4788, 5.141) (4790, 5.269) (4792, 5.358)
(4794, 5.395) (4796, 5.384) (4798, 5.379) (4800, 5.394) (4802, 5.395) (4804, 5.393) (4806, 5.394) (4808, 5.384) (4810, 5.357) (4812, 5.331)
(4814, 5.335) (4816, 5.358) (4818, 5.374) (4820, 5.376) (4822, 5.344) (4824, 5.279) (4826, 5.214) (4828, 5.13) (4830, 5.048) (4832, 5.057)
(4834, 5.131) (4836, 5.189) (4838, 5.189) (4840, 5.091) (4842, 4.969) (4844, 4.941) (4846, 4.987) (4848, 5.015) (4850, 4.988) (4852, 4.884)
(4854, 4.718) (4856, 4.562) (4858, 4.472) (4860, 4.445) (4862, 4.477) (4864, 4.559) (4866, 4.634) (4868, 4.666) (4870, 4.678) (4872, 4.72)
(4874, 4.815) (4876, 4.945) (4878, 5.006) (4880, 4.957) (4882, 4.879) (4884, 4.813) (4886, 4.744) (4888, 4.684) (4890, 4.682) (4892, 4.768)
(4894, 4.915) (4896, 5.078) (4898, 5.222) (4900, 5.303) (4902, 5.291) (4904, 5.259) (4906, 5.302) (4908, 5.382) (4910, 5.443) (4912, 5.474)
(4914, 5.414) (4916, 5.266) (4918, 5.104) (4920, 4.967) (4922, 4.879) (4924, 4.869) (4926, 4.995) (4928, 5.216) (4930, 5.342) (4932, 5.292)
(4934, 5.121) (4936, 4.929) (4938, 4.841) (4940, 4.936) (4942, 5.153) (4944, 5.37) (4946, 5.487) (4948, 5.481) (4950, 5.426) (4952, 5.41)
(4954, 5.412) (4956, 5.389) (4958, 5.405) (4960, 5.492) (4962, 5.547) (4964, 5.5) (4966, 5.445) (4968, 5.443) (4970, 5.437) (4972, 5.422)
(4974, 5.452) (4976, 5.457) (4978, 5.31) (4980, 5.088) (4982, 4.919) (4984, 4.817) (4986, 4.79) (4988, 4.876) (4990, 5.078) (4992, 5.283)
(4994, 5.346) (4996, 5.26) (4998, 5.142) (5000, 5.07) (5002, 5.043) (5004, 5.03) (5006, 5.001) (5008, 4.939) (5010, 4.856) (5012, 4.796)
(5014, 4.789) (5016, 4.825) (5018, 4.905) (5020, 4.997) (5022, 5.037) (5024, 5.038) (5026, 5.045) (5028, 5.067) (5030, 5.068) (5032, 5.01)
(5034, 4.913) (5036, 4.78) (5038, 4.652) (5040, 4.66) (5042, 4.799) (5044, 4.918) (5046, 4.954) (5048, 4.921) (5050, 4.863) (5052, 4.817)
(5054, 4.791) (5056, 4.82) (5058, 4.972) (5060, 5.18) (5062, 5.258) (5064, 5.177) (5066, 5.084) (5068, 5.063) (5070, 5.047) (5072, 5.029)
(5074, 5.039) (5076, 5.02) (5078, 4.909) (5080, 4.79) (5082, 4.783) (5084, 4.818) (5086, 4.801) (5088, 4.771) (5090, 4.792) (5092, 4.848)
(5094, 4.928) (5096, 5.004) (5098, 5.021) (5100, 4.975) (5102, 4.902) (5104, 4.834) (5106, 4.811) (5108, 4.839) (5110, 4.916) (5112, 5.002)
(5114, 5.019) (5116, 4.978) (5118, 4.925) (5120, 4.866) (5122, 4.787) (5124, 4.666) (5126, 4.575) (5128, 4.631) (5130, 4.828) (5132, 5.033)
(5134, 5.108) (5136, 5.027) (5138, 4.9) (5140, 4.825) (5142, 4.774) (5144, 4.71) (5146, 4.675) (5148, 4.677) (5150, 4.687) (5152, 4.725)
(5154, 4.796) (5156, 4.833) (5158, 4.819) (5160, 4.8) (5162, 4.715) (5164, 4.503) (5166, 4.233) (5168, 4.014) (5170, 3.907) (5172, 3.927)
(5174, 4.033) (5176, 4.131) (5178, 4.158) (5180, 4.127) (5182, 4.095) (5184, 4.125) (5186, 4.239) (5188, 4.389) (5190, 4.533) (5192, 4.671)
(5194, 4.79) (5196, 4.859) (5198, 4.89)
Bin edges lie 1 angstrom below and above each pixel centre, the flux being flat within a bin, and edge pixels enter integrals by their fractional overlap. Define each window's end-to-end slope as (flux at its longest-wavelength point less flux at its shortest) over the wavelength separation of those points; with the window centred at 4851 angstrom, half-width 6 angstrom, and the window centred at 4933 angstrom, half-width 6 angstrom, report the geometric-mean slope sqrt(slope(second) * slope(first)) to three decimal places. 0.040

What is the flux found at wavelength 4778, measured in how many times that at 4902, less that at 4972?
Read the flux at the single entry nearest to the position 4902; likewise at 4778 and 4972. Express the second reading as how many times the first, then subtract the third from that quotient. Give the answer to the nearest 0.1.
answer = -4.4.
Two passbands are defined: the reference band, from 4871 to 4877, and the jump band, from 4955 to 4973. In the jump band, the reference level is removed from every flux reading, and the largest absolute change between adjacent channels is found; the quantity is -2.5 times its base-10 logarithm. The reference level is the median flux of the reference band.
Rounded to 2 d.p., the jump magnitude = 2.65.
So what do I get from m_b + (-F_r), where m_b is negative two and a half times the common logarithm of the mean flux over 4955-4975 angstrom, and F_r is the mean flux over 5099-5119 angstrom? -6.76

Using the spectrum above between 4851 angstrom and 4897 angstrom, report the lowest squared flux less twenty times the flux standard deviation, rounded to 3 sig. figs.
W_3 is 16.3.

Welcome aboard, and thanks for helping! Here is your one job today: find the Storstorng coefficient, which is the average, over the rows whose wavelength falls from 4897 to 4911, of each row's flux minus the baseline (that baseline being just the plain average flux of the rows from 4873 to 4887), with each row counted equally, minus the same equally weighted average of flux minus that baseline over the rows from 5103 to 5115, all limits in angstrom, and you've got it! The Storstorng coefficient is 0.4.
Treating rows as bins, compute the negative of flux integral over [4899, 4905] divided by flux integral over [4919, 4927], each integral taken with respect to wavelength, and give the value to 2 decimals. -0.80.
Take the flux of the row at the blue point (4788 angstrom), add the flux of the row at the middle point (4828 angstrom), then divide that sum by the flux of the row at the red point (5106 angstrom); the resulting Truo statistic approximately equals 2.13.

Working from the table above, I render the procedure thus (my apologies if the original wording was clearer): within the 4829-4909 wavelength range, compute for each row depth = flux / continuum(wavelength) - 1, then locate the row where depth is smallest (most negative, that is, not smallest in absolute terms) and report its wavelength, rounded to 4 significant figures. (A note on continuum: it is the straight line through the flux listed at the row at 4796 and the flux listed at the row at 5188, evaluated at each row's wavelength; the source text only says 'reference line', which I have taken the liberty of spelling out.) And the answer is 4860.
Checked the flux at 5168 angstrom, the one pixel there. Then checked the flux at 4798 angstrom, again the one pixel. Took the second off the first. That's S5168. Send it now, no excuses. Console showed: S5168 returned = -1.4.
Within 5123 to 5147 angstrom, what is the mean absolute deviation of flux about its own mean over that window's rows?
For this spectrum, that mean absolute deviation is 0.14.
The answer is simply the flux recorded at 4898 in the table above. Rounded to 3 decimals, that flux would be 5.222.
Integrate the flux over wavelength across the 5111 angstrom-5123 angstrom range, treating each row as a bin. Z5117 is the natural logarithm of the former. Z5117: 4.08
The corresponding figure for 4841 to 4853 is 4.09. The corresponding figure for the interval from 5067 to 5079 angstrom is 4.10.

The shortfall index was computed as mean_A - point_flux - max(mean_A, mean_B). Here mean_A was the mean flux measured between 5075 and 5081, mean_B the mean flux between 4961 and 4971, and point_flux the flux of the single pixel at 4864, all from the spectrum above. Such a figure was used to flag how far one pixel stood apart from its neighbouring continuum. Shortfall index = -5.13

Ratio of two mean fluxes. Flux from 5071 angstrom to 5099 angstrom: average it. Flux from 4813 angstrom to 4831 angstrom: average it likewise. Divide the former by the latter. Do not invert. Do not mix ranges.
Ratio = 0.93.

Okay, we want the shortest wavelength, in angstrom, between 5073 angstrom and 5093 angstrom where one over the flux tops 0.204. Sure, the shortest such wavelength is 5080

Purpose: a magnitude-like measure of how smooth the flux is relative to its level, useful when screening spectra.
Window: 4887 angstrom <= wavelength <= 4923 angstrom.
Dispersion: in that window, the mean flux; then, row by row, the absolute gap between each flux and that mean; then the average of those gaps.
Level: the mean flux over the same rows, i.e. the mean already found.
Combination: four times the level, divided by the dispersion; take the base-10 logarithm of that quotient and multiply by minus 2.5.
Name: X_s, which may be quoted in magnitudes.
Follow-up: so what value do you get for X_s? -4.9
